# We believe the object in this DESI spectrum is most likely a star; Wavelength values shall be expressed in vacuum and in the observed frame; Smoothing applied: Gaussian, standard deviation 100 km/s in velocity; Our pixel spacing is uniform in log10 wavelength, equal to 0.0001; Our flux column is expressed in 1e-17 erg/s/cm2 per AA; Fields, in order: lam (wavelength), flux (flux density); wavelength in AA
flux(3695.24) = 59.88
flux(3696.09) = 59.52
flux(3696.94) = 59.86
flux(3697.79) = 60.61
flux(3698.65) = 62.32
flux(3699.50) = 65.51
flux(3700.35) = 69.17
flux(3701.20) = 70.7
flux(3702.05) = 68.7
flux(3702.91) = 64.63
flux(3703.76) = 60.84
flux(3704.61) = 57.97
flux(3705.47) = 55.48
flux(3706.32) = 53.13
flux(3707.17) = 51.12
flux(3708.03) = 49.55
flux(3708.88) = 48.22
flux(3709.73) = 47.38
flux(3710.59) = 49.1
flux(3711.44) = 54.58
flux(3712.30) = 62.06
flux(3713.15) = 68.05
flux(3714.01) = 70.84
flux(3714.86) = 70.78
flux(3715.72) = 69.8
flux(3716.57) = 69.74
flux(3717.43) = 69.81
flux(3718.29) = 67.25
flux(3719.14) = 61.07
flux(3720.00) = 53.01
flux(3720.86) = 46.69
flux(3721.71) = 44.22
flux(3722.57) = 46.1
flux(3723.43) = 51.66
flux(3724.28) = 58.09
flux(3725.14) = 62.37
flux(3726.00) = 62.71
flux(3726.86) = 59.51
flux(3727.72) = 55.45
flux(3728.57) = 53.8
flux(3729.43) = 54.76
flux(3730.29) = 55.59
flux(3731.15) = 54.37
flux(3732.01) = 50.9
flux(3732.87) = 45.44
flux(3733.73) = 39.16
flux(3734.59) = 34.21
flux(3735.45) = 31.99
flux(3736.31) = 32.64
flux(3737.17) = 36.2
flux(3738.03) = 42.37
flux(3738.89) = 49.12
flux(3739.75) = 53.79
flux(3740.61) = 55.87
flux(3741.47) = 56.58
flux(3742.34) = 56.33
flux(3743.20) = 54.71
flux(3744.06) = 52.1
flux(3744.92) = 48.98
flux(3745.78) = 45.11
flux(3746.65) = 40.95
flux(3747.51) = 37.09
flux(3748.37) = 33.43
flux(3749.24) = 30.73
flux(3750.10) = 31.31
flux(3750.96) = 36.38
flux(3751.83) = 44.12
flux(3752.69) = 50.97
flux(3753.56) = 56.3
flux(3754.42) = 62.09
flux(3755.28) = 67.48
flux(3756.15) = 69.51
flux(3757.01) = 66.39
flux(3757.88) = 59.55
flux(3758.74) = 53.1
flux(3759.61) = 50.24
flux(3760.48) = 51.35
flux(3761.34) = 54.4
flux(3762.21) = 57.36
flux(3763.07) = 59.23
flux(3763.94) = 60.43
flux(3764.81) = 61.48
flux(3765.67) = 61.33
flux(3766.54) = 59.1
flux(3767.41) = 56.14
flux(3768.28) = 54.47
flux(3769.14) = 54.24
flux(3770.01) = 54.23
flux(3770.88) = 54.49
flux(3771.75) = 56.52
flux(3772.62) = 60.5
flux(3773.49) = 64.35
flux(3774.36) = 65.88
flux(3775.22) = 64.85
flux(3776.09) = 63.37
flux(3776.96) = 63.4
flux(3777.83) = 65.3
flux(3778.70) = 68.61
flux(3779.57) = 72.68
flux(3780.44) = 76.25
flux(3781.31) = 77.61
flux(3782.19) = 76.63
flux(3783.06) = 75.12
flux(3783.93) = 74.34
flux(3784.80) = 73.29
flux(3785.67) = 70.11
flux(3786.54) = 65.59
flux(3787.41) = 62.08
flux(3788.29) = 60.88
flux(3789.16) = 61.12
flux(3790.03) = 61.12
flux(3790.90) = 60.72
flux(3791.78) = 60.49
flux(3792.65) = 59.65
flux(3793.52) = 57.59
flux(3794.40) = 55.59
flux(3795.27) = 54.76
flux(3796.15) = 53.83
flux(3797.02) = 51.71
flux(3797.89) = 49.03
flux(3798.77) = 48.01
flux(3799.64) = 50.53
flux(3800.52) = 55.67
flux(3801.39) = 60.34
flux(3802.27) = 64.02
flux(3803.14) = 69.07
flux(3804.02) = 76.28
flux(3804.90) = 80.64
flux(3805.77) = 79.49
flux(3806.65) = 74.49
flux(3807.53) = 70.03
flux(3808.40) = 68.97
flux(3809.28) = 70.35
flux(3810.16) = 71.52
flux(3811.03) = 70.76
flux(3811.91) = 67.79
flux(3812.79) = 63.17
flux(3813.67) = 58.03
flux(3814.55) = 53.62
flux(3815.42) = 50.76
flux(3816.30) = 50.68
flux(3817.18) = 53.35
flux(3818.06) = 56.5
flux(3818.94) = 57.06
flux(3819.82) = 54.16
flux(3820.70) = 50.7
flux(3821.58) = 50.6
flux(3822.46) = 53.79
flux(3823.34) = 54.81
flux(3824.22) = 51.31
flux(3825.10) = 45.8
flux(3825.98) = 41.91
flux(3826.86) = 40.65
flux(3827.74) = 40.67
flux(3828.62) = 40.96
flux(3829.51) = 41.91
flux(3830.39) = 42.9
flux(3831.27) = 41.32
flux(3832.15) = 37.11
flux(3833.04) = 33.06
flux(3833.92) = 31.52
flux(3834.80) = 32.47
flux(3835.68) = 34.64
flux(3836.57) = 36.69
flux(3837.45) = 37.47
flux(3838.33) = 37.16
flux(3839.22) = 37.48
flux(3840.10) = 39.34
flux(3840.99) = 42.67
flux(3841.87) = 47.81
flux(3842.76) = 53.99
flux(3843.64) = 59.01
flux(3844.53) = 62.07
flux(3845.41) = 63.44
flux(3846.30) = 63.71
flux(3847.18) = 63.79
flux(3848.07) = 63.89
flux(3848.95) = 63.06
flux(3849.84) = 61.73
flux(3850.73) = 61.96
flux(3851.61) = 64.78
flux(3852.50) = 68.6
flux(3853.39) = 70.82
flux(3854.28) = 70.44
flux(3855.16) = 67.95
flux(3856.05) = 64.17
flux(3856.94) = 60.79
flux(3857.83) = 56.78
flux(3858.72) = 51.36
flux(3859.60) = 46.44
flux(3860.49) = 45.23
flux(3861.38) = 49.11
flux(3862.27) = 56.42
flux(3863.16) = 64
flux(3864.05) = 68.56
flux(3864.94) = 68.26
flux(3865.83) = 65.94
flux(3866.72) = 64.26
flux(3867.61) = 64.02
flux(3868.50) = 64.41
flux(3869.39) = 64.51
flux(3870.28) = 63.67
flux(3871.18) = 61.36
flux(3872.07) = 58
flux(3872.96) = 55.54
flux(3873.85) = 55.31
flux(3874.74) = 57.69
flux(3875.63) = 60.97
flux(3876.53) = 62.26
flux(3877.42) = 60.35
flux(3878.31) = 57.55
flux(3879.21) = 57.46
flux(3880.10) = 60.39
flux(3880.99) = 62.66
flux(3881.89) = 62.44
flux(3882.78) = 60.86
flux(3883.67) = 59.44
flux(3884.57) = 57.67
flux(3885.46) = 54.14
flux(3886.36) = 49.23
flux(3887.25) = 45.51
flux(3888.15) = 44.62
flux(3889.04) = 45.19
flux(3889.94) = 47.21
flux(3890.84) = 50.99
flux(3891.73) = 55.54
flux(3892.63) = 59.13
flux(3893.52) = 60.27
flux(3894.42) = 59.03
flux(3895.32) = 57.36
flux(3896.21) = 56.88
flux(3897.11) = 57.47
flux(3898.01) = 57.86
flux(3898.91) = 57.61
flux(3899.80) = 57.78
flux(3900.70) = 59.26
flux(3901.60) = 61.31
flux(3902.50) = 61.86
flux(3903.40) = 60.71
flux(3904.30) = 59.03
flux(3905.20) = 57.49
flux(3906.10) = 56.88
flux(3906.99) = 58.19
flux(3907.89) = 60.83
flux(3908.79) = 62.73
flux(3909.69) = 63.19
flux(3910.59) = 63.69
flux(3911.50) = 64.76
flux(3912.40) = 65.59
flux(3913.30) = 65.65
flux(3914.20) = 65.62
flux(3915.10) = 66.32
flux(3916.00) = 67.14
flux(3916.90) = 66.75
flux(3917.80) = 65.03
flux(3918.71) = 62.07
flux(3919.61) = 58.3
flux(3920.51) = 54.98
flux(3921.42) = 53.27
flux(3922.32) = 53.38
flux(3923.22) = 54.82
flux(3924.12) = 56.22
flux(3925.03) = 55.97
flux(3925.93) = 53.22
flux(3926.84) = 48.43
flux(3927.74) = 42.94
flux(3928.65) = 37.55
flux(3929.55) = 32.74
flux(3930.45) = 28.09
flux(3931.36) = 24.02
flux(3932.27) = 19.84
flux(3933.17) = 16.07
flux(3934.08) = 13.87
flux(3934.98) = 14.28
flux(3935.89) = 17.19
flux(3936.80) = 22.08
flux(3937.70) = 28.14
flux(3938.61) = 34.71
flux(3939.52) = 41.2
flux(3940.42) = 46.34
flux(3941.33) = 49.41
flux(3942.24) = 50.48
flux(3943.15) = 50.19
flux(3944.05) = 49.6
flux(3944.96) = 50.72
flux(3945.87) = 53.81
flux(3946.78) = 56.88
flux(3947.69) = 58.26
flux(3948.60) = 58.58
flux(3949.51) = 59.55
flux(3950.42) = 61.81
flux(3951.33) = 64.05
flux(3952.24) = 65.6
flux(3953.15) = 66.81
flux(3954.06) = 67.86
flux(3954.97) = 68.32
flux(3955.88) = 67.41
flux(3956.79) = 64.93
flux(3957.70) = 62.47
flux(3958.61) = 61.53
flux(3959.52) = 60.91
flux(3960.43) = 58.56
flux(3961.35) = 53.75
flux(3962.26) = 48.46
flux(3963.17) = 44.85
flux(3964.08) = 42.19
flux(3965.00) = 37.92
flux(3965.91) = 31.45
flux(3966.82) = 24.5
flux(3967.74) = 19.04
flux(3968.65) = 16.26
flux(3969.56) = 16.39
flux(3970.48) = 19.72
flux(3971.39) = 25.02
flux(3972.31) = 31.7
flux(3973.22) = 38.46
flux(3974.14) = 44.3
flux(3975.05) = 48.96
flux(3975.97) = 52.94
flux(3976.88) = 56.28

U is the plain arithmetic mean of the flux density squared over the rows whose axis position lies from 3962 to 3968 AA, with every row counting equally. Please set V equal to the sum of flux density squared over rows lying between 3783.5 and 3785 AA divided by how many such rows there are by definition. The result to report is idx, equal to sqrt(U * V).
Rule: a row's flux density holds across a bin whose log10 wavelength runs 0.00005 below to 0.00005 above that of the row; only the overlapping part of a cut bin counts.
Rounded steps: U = 1361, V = 5449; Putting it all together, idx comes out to 2724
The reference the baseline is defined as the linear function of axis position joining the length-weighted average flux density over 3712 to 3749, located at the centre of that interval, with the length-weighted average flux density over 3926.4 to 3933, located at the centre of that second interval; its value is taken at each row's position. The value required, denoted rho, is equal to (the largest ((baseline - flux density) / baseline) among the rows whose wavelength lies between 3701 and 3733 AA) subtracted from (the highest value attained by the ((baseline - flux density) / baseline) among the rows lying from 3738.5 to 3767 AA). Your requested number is 0.2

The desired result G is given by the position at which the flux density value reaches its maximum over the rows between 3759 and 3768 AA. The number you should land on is 3764.81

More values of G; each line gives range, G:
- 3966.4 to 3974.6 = 3974.14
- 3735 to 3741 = 3740.61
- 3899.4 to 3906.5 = 3902.50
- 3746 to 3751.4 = 3746.65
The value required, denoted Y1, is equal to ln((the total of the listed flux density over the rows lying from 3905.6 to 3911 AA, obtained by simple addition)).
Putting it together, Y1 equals 5.9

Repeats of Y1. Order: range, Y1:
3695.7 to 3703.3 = 6.4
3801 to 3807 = 6.2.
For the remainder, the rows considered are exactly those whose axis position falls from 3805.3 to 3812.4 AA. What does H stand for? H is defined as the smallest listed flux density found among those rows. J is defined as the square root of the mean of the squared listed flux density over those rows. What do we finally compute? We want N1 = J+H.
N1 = 140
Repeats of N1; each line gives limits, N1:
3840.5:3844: 94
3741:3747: 92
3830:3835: 68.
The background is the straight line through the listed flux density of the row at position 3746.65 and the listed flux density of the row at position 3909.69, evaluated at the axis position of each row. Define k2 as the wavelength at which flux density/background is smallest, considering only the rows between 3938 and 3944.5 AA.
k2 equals 3938.61 AA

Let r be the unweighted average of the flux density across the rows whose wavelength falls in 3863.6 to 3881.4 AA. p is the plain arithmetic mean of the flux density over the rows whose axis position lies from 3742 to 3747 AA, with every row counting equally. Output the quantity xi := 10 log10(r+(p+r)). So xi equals 22.4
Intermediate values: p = 49.7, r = 62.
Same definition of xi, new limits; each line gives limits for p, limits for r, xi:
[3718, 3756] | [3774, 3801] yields 22.4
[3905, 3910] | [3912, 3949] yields 21.8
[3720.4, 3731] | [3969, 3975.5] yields 20.7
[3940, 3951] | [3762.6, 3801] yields 22.5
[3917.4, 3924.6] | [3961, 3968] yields 21.2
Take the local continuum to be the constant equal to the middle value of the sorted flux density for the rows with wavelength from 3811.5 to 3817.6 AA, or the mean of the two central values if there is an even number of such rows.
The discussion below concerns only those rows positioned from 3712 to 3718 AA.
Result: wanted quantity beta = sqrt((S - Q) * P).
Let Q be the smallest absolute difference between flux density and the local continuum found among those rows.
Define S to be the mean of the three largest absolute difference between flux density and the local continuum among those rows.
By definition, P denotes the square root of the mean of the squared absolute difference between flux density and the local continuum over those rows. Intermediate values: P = 15.4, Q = 8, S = 17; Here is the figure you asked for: 11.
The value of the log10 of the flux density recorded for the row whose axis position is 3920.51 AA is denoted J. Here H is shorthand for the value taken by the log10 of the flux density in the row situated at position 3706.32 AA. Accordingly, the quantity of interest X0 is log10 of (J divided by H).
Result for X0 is 0.004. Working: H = 1.73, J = 1.74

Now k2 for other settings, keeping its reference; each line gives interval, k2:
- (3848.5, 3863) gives 3860.49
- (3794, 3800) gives 3798.77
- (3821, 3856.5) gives 3833.92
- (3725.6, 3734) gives 3733.73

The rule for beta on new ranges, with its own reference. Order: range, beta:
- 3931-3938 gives 22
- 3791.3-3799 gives 5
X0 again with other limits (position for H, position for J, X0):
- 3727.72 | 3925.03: 0.001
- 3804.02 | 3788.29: -0.023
